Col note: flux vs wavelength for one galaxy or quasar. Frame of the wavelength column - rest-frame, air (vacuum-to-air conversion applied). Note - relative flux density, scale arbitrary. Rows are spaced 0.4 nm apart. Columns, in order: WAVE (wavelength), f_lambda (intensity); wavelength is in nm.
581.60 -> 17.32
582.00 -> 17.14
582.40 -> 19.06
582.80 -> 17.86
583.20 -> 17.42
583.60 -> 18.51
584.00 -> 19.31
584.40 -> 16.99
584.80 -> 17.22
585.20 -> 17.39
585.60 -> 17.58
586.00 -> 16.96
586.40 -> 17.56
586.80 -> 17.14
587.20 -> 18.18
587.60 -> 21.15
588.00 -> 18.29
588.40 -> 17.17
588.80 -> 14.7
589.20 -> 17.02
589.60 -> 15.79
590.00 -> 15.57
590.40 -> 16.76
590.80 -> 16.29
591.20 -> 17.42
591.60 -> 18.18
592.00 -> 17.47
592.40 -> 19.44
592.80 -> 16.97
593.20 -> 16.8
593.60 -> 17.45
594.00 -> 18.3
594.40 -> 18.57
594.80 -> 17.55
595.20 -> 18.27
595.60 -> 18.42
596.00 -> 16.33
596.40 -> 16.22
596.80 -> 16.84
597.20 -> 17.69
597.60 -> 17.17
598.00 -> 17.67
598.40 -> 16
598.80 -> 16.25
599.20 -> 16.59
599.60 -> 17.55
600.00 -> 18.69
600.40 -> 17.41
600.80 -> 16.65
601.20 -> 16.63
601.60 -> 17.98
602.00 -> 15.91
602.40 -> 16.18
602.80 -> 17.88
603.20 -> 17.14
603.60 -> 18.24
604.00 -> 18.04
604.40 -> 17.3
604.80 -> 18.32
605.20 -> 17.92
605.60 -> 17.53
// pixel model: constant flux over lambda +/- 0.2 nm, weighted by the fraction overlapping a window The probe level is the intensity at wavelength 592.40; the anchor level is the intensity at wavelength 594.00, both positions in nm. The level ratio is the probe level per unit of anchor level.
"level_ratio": 1.06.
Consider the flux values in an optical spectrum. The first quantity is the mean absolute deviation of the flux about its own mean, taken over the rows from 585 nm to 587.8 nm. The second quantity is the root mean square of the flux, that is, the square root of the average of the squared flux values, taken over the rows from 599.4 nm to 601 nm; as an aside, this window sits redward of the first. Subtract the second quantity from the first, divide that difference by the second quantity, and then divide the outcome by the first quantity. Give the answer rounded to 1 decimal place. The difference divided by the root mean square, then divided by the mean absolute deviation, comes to -1.0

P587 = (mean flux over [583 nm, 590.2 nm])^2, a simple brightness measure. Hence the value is 304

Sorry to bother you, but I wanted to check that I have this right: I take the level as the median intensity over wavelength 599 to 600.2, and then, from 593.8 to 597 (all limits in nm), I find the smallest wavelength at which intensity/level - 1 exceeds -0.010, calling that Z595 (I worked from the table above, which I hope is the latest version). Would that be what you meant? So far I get 594.00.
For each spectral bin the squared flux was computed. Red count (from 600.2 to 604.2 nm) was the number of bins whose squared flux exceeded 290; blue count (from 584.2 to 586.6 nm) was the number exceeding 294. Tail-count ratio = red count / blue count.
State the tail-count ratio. 1.5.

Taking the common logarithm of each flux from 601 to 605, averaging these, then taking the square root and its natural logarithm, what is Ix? 0.107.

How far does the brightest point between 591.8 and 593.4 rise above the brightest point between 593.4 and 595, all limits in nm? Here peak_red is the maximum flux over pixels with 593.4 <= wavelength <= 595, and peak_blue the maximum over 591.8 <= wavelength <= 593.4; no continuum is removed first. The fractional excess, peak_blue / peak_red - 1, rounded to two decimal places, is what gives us 0.05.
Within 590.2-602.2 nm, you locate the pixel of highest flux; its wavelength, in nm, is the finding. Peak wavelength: 592.40 nm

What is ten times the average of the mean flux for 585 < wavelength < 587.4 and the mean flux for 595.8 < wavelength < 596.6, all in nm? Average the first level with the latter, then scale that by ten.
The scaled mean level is 169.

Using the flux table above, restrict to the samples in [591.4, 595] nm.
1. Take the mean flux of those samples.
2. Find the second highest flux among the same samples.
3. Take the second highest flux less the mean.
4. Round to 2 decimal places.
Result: 0.71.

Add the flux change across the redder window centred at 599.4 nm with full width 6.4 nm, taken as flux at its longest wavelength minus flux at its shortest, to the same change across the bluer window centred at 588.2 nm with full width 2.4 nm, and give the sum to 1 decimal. -1.2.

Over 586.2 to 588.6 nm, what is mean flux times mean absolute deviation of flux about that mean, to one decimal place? 17.9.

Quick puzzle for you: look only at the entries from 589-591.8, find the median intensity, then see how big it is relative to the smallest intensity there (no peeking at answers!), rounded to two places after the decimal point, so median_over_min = 1.08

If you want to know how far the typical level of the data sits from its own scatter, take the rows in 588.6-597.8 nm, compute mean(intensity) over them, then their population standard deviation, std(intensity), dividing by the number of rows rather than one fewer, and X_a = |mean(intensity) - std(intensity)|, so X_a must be 16.1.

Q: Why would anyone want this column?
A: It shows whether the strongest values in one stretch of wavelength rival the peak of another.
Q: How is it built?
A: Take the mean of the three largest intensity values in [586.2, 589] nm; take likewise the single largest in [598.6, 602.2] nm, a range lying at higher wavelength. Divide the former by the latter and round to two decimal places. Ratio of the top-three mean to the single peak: 1.03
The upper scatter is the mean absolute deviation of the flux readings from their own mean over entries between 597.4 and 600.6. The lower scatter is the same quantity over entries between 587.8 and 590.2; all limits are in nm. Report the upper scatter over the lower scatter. 0.62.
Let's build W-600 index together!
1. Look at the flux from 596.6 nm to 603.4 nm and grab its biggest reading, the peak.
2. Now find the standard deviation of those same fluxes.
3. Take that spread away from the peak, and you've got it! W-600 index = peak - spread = 17.9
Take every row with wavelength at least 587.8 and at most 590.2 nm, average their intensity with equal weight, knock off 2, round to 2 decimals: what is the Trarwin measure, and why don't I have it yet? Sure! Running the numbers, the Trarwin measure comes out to 14.42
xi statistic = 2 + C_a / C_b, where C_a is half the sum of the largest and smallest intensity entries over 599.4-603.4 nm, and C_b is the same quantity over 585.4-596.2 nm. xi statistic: 2.97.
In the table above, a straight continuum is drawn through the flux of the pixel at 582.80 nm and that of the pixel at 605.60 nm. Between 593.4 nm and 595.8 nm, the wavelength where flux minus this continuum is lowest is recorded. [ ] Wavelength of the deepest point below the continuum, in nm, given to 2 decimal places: 593.60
